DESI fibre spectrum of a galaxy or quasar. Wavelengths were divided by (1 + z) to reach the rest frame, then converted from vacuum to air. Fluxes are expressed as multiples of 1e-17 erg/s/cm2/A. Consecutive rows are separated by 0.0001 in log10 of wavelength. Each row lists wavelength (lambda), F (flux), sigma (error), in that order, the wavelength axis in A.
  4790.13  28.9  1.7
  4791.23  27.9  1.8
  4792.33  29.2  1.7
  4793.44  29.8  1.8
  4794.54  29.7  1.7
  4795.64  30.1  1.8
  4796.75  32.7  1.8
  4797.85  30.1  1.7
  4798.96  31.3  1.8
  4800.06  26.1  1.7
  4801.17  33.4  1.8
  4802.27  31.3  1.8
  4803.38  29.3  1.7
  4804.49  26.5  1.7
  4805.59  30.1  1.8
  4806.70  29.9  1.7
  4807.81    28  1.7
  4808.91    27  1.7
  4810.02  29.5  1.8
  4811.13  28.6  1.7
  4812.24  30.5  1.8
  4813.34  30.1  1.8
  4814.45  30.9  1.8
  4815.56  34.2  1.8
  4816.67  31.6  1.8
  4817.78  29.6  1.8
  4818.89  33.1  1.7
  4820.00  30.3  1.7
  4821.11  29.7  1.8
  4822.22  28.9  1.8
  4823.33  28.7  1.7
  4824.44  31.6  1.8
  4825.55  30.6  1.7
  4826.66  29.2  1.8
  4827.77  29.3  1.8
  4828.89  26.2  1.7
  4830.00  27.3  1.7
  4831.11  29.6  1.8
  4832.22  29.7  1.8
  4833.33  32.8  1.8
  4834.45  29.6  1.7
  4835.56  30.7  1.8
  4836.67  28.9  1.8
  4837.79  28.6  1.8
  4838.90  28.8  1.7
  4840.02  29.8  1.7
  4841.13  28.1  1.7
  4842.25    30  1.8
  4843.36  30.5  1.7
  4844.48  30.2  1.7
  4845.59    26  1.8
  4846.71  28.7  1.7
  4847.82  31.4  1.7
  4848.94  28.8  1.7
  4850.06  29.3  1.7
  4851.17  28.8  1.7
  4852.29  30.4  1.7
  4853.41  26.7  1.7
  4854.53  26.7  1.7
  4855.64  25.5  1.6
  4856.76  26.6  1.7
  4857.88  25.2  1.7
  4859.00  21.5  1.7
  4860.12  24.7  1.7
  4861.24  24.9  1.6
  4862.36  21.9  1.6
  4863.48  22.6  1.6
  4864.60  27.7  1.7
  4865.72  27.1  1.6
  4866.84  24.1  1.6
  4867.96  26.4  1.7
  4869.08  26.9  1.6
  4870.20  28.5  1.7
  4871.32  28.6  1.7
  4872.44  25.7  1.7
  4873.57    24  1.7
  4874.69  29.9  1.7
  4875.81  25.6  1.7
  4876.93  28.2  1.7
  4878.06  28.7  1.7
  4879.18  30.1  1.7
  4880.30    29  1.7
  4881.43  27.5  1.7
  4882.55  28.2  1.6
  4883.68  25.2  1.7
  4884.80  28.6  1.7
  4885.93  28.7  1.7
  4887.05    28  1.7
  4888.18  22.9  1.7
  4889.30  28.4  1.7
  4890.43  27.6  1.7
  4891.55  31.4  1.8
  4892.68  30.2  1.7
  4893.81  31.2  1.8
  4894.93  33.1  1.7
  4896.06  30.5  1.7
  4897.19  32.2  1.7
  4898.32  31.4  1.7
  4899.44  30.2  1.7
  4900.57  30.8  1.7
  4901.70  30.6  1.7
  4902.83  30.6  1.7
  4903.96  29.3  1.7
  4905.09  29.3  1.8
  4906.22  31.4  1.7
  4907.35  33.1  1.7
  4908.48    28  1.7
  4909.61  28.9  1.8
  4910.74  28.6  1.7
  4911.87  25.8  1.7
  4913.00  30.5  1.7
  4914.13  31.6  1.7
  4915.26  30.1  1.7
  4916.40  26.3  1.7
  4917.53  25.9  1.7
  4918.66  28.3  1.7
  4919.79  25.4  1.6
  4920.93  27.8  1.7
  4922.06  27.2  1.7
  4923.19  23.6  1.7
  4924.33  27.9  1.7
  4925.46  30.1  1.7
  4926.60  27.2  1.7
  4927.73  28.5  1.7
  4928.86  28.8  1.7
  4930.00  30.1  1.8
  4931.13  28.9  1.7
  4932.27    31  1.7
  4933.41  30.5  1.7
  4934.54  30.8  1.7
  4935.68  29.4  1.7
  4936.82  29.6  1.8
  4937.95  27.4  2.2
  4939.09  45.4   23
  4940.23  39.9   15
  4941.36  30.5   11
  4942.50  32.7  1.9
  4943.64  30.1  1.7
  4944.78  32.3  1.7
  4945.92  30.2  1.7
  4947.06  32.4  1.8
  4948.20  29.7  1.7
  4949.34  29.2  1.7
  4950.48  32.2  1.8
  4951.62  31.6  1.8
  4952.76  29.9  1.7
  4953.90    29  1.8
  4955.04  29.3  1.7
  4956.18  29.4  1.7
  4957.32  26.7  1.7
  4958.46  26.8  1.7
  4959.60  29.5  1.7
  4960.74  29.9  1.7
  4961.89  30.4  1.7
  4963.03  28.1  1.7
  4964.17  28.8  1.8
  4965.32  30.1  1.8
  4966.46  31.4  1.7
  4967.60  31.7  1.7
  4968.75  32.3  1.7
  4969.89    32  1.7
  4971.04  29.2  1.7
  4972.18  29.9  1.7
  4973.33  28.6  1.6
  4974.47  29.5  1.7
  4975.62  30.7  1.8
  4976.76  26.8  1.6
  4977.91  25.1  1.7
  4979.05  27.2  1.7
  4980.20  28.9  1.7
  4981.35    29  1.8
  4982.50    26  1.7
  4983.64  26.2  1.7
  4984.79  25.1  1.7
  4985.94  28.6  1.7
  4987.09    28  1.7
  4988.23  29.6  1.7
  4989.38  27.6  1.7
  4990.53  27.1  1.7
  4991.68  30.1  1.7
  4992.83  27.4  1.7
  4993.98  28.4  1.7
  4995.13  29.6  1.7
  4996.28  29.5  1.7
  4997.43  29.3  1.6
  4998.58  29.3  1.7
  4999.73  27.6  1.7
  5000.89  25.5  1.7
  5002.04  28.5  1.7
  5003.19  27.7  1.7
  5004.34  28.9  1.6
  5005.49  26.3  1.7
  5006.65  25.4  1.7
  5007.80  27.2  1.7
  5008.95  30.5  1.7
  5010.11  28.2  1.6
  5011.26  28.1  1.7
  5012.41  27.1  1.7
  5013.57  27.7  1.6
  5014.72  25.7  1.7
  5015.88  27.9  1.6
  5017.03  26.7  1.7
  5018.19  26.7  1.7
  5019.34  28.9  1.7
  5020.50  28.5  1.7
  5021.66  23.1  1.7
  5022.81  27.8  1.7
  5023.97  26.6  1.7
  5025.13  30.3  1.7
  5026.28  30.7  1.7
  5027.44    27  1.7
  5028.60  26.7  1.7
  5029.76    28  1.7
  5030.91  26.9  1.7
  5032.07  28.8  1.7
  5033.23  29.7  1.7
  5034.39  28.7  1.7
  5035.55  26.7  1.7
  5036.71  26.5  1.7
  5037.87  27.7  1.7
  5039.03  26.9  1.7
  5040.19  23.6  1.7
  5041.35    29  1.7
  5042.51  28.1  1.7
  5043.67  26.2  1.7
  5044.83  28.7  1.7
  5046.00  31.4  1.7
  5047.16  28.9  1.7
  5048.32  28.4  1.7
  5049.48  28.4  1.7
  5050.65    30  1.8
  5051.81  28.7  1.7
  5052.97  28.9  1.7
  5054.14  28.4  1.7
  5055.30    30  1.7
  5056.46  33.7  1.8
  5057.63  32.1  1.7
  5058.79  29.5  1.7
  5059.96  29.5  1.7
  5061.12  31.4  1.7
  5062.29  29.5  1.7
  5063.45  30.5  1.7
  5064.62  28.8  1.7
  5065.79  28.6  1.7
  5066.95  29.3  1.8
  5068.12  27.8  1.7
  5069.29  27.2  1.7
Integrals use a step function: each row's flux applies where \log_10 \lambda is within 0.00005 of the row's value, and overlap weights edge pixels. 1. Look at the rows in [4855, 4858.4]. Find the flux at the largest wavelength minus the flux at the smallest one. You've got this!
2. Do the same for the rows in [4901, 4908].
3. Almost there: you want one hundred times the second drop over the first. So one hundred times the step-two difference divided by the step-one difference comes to -833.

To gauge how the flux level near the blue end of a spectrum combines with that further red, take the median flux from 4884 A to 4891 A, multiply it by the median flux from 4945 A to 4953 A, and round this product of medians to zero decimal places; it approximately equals 852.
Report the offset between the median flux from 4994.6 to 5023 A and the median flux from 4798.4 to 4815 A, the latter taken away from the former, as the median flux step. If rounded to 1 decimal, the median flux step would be -2.1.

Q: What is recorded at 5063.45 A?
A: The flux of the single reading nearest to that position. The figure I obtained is 30.5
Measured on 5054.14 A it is 28.4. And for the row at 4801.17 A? 33.4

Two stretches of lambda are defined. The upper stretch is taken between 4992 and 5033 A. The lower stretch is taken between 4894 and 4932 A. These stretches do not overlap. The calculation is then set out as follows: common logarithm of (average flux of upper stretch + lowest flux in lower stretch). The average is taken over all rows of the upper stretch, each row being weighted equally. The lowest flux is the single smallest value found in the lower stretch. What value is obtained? 1.71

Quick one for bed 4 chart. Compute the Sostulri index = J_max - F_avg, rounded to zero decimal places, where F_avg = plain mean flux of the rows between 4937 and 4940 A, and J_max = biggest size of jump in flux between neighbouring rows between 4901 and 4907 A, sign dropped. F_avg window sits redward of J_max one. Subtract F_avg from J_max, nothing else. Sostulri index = -34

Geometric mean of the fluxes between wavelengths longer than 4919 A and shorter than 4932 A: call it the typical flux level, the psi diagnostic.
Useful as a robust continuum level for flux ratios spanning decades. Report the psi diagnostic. 27.7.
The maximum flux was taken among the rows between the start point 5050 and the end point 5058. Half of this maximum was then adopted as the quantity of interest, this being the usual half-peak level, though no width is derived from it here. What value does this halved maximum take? 17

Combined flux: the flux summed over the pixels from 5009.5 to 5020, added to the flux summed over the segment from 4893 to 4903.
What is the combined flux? 528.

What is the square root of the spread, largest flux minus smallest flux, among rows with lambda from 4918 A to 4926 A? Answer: 2.55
